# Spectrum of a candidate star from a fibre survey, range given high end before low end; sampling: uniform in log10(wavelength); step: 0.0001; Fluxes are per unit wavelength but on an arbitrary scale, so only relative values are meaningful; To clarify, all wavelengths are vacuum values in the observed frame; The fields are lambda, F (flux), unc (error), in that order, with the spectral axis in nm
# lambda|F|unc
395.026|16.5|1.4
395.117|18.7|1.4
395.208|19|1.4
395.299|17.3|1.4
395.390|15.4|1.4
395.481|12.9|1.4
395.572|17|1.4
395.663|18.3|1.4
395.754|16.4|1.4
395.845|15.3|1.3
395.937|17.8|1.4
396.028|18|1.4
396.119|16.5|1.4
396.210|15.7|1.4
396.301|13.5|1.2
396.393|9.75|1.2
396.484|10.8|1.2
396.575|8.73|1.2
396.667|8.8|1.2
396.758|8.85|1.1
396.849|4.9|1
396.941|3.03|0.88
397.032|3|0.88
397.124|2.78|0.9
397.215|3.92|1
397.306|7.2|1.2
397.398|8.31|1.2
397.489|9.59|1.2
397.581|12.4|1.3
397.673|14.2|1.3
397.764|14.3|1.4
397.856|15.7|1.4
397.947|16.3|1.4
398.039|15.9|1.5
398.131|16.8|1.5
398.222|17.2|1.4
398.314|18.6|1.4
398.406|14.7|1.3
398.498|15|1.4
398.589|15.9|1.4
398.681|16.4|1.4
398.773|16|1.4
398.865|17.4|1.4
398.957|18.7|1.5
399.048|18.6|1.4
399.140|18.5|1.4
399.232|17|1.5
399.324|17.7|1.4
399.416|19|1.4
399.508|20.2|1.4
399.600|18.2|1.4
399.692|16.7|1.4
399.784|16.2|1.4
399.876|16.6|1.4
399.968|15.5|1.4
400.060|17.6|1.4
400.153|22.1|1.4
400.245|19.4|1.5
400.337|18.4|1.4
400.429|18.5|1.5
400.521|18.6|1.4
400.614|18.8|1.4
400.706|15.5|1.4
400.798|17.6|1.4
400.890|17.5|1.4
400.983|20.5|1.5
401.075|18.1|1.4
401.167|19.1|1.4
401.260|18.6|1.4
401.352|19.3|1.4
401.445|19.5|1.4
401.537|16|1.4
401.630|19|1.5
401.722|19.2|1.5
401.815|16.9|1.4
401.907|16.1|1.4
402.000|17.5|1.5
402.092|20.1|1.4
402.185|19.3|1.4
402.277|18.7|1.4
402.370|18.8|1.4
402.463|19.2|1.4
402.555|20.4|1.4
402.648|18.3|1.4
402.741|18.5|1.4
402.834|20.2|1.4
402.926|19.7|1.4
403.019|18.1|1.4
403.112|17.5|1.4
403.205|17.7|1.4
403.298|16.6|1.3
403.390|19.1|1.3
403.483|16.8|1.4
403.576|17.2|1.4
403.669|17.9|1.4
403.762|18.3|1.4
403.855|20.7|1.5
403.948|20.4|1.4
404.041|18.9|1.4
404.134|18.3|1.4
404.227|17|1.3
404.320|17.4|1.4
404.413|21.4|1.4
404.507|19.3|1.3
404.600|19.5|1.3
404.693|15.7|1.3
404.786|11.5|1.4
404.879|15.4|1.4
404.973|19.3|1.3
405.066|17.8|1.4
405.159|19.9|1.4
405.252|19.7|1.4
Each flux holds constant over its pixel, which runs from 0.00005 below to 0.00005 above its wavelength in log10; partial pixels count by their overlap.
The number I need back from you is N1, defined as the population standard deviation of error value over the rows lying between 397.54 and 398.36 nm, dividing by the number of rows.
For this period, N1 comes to 0.067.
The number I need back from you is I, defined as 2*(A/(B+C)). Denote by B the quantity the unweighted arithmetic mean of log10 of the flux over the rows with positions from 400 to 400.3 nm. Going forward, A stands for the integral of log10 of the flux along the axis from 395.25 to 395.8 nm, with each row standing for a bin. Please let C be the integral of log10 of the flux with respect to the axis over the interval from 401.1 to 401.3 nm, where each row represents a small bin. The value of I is 0.86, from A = 0.7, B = 1.29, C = 0.25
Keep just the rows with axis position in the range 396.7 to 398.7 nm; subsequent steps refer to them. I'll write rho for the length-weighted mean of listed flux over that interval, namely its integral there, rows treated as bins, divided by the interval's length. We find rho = 11.5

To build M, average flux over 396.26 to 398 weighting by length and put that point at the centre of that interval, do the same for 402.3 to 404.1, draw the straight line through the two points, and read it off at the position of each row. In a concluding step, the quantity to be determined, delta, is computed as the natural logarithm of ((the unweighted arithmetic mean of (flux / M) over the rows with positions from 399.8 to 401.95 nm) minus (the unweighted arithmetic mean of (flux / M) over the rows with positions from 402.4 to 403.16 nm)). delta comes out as -1.9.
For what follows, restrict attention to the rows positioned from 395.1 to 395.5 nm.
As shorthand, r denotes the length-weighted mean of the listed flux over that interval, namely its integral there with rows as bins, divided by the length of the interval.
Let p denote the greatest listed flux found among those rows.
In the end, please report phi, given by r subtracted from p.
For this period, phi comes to 2.2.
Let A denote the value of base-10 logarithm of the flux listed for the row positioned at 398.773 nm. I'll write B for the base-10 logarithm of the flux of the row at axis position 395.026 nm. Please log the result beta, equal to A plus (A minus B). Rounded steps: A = 1.20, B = 1.22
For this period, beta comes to 1.19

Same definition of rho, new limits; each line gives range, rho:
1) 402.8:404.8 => 18.2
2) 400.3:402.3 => 18.3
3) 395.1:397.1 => 13.0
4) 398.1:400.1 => 17.2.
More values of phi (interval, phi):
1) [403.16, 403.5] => 1.5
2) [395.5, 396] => 1.5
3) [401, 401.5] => 0.5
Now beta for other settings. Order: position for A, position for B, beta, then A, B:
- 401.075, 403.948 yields 1.21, 1.26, 1.31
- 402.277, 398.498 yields 1.37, 1.27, 1.18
